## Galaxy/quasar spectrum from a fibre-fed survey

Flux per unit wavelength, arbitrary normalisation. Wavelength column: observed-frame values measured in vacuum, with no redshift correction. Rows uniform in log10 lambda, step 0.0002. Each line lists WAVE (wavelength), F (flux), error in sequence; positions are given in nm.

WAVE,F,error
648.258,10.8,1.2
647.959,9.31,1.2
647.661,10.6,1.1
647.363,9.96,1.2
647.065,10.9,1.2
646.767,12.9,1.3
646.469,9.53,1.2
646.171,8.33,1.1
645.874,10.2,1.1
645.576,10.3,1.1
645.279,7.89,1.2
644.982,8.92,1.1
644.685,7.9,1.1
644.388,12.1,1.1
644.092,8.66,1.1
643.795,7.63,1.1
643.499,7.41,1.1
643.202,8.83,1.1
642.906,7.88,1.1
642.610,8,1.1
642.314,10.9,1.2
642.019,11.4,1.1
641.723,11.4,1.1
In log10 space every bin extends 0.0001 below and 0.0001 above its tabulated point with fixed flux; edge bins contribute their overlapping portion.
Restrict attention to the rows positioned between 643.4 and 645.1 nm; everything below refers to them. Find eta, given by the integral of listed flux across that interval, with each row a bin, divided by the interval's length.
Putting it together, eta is 8.8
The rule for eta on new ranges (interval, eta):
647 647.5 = 10.4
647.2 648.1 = 10.0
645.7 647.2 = 10.4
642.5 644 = 8.0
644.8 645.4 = 8.4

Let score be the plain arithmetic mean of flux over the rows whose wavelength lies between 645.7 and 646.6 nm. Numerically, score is 9.4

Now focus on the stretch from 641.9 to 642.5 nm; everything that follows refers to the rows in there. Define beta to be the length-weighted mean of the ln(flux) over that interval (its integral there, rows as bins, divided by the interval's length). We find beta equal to 2.39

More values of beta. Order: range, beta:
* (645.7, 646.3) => 2.23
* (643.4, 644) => 2.03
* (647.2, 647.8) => 2.33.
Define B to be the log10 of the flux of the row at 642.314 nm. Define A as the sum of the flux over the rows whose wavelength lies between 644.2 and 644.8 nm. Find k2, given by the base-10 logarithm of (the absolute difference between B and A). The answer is 1.28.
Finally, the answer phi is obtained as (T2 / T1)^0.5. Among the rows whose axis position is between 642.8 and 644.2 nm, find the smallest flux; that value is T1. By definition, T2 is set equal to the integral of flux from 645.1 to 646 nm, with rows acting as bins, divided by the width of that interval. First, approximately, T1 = 7.41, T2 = 9.4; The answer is 1.13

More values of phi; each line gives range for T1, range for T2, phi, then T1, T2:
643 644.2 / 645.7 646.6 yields 1.12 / 7.41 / 9.4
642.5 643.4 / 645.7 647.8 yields 1.15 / 7.88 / 10.3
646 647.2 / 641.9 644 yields 1.03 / 8.33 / 8.8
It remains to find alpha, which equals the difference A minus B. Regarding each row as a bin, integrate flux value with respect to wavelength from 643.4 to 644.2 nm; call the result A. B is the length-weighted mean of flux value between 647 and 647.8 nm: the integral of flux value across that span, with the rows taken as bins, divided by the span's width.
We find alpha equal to -4.1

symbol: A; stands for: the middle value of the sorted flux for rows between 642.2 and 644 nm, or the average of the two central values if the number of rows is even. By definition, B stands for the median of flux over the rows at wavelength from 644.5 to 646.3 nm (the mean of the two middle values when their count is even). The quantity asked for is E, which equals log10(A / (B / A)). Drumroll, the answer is 0.86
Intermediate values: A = 7.9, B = 8.6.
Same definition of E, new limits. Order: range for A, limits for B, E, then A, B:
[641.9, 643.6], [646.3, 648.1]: 0.84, 8.4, 10.3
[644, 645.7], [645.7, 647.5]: 0.88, 8.8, 10.1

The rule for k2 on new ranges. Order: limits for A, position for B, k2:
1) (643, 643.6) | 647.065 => 1.18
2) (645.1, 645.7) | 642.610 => 1.24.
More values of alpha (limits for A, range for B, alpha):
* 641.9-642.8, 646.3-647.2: -2.1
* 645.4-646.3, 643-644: 0.6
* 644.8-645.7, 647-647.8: -2.4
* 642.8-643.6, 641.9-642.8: -3.5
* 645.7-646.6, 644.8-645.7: -0.5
